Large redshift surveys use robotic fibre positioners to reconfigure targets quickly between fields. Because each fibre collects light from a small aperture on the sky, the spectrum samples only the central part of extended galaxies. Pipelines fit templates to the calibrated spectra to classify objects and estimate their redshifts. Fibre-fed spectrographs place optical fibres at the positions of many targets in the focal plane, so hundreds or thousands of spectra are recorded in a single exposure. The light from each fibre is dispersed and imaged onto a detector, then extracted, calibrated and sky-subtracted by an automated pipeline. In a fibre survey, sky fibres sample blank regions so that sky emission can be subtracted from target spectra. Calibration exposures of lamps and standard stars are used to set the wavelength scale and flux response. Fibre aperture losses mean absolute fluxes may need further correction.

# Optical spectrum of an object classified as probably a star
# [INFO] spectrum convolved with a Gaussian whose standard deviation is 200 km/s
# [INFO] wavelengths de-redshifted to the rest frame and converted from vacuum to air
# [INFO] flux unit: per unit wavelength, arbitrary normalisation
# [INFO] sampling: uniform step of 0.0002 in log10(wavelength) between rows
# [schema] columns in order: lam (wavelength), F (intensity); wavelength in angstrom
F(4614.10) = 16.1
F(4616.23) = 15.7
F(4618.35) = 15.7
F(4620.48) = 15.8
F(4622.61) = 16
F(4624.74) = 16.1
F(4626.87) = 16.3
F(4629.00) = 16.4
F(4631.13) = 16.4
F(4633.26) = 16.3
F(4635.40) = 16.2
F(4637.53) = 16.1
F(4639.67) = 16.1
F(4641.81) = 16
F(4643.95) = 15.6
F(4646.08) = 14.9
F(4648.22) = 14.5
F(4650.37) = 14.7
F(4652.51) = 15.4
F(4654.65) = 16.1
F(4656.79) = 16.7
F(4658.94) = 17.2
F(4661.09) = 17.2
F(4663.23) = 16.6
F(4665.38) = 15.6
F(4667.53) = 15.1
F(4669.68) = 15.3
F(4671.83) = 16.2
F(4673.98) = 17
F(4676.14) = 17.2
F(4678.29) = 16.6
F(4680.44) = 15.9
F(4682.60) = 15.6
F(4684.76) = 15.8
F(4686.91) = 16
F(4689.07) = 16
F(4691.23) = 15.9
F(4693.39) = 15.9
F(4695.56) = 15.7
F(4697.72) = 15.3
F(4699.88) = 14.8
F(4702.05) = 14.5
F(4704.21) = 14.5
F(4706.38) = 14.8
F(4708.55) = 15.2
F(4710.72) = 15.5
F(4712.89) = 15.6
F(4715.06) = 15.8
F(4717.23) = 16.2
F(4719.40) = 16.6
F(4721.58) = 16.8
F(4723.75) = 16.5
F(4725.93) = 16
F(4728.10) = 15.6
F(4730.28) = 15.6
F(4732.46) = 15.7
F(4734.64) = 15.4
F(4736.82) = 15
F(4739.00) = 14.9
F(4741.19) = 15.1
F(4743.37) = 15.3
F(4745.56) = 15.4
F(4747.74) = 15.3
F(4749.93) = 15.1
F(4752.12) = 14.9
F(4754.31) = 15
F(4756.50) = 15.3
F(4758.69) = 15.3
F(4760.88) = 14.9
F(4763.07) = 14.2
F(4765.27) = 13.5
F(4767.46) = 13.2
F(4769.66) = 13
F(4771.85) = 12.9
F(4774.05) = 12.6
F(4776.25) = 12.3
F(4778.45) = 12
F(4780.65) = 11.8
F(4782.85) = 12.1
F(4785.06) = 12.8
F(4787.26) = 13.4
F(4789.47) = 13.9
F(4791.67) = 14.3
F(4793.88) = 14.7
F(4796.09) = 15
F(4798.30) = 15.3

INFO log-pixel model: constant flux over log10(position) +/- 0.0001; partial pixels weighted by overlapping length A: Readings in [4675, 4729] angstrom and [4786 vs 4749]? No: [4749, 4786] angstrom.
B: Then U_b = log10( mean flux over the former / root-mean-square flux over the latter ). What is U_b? 0.063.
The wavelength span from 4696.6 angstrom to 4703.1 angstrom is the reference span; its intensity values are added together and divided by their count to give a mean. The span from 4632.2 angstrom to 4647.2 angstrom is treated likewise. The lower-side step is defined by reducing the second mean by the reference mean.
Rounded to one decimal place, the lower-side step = 1.0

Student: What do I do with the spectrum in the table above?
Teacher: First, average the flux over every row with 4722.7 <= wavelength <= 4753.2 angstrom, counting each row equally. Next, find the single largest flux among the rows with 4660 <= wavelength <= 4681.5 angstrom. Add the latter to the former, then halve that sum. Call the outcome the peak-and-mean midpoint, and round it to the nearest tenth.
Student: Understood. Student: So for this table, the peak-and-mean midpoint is 16.3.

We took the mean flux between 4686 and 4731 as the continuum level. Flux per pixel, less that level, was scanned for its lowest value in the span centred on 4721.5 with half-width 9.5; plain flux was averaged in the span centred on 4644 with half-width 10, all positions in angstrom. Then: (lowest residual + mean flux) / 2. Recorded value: 7.7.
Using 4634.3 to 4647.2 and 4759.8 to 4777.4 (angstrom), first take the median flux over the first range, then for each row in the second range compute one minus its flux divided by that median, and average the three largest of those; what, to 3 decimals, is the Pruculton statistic 0.215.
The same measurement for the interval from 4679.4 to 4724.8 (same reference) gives 0.090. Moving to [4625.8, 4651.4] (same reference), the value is 0.084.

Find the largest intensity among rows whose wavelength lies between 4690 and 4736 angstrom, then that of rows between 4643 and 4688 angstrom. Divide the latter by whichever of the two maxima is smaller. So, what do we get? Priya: 1.02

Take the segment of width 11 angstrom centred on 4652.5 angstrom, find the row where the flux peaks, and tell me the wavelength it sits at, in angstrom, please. 4656.79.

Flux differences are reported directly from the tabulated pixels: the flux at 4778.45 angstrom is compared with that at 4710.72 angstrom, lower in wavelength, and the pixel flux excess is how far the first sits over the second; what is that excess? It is -3.50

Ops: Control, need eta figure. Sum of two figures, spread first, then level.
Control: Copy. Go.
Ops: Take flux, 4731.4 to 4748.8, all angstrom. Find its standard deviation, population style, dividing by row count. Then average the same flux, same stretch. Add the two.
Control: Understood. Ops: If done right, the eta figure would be 15.5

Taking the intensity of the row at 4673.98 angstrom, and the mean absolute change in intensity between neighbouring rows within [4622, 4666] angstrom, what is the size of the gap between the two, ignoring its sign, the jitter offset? 16.7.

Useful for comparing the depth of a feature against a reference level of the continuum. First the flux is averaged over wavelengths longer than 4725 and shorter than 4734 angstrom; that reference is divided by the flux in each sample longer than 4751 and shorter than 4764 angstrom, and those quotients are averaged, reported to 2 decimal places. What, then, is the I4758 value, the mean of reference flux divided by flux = 1.05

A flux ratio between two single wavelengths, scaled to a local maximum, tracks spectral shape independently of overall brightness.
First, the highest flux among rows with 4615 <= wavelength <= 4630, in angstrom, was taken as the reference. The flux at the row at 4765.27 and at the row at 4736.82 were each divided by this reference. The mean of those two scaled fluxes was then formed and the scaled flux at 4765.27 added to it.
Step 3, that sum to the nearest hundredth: 1.69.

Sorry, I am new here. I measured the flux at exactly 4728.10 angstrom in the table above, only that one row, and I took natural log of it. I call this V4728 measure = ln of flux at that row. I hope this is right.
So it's 2.75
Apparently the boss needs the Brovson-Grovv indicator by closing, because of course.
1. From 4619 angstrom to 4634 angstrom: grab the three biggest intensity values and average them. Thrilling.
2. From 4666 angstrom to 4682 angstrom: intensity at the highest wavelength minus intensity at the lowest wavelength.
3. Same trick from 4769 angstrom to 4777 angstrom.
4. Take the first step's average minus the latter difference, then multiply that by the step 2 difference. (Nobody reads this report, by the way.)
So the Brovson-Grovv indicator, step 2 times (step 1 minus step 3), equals 14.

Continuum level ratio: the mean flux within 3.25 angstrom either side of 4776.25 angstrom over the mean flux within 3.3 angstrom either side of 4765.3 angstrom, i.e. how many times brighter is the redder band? 0.90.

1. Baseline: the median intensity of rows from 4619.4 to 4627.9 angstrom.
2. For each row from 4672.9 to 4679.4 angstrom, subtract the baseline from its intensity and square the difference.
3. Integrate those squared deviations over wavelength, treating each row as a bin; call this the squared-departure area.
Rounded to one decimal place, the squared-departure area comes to 5.4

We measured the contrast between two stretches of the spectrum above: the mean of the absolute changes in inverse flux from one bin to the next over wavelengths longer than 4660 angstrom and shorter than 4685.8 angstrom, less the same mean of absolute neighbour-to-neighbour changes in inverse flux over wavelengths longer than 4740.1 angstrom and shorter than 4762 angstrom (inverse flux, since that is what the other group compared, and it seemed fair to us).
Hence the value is 0.0013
